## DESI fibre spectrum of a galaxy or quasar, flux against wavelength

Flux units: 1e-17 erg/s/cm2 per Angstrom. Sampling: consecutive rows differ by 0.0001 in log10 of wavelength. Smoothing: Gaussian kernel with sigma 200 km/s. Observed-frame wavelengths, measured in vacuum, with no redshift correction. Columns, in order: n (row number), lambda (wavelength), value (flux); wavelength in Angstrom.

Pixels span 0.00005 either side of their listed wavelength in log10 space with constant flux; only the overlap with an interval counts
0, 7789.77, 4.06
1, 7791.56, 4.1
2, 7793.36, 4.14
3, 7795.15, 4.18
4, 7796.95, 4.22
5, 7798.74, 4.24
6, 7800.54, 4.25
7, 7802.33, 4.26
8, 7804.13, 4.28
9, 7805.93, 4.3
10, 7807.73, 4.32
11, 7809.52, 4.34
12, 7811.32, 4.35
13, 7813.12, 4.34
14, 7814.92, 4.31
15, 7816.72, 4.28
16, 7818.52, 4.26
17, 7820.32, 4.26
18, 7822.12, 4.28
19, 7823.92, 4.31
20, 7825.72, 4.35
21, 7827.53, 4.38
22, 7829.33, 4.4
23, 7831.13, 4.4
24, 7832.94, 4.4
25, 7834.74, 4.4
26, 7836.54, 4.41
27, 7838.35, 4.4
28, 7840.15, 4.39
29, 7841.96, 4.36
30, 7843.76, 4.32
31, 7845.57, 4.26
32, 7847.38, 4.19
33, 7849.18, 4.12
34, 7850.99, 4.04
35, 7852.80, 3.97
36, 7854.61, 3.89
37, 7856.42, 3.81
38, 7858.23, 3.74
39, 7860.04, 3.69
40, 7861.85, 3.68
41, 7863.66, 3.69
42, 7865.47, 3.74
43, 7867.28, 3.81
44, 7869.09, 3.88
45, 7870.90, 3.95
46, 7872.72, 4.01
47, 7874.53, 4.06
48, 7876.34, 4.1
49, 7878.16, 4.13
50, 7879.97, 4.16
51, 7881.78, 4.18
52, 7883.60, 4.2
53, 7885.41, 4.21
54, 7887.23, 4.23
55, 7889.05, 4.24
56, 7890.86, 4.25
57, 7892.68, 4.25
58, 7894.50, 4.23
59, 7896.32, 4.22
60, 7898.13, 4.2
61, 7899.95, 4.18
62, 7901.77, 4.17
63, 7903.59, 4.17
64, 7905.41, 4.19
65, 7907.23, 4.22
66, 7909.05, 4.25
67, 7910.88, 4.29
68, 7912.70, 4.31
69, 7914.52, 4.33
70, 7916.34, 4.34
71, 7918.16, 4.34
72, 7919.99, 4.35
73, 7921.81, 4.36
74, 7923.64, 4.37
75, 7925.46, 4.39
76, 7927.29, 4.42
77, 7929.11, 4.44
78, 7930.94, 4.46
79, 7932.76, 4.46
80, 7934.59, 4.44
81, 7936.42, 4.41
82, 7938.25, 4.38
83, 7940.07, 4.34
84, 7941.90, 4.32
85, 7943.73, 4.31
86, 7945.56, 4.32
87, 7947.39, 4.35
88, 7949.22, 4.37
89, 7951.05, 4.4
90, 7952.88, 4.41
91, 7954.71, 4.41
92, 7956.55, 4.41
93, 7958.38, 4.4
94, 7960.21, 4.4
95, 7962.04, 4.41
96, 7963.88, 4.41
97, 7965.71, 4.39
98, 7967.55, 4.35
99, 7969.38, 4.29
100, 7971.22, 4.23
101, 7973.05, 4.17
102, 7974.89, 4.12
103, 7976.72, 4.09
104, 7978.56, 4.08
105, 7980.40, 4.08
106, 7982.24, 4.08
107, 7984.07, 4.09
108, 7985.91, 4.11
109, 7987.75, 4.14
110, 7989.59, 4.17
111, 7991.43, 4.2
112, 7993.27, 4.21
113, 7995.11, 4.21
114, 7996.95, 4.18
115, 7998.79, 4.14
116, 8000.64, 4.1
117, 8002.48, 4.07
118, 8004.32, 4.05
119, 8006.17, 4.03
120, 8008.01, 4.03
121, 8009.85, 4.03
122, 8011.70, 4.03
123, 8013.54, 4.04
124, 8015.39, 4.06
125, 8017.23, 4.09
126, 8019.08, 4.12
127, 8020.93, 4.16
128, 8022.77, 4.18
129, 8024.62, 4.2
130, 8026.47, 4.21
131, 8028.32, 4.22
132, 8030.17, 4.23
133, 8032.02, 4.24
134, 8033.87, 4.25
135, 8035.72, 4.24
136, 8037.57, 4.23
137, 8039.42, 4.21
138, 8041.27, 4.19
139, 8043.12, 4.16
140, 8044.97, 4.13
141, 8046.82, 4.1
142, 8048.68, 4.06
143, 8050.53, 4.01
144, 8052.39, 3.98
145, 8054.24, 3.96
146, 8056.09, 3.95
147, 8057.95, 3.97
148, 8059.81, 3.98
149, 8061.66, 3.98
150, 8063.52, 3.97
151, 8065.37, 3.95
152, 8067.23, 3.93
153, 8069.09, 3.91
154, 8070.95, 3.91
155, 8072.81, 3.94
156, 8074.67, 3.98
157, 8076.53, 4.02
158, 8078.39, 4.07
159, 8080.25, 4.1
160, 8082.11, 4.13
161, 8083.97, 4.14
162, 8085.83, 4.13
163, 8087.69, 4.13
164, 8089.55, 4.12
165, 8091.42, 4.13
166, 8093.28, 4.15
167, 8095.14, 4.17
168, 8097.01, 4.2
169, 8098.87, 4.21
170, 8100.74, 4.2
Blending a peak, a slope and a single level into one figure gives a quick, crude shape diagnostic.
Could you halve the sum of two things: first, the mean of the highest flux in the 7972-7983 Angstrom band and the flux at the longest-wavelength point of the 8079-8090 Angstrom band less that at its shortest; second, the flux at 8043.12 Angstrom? 3.13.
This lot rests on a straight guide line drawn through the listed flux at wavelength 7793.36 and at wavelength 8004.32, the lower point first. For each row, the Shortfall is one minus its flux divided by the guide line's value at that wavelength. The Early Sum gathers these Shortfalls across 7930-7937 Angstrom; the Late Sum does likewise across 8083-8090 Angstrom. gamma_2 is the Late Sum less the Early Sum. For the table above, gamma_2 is 0.24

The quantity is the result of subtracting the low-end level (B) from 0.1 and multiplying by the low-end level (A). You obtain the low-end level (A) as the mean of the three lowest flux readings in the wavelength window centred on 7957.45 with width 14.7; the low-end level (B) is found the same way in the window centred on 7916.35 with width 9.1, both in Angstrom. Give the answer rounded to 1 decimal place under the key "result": -18.6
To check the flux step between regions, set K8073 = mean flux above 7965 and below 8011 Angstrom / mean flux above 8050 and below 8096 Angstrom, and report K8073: 1.03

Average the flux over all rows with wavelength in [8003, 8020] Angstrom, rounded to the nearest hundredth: 4.05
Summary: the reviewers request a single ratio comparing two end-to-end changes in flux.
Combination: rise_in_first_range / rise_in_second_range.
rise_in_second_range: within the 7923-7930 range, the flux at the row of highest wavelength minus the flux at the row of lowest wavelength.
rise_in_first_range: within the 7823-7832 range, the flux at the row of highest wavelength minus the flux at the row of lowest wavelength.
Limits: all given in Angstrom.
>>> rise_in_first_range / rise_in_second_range 1.3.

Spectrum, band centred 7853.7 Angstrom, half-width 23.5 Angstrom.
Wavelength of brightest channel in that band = 7836.54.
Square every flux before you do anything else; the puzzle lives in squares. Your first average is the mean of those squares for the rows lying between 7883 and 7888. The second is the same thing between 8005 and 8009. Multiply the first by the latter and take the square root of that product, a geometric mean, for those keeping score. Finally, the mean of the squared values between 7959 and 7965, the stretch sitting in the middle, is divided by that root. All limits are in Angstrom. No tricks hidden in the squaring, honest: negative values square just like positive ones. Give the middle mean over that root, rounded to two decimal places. 1.14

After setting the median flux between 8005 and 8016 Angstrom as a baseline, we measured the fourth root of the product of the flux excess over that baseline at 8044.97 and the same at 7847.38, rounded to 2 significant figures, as 0.36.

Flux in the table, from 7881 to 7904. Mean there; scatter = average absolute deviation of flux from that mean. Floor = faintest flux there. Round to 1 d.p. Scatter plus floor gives 4.2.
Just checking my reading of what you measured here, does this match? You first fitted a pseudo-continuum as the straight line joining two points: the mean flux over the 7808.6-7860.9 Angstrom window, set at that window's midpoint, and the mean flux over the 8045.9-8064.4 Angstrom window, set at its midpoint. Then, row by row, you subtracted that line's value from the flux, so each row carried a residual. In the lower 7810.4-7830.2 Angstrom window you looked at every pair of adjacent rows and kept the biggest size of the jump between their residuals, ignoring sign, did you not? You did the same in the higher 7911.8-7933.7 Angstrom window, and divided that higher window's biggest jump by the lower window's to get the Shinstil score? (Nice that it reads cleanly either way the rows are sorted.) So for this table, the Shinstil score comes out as 0.8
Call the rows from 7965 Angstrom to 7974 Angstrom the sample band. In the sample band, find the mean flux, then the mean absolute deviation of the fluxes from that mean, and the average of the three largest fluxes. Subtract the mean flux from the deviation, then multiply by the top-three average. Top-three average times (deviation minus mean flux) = -18.3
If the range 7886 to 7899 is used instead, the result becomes -17.9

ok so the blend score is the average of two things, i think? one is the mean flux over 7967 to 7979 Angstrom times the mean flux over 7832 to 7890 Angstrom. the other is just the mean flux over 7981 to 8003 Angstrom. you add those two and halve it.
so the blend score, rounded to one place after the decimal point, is 10.6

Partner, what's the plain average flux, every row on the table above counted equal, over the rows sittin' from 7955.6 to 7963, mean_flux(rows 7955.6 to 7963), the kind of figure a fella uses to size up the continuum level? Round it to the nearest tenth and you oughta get 4.4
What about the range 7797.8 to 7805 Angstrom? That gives 4.3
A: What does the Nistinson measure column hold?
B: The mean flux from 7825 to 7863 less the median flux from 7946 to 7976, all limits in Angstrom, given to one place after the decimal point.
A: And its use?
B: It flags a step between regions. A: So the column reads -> -0.2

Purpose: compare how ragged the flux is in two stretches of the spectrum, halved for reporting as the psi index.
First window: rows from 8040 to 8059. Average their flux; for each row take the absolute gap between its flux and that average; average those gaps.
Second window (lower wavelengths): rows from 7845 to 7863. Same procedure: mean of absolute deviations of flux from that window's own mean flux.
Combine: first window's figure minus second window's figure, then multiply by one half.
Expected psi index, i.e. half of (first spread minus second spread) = -0.050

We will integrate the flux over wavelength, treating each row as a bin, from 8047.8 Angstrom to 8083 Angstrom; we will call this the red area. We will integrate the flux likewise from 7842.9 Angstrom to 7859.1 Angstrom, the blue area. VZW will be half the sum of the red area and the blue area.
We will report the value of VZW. 103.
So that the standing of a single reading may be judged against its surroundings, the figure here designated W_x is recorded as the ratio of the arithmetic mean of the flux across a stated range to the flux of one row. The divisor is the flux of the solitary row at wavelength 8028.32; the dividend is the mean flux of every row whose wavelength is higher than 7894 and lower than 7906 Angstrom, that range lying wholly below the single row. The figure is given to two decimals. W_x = 0.99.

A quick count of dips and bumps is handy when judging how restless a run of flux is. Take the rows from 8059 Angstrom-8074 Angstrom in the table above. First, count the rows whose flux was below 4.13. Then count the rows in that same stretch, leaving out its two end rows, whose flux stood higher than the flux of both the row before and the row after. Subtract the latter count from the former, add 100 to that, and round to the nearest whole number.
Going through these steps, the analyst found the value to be 108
